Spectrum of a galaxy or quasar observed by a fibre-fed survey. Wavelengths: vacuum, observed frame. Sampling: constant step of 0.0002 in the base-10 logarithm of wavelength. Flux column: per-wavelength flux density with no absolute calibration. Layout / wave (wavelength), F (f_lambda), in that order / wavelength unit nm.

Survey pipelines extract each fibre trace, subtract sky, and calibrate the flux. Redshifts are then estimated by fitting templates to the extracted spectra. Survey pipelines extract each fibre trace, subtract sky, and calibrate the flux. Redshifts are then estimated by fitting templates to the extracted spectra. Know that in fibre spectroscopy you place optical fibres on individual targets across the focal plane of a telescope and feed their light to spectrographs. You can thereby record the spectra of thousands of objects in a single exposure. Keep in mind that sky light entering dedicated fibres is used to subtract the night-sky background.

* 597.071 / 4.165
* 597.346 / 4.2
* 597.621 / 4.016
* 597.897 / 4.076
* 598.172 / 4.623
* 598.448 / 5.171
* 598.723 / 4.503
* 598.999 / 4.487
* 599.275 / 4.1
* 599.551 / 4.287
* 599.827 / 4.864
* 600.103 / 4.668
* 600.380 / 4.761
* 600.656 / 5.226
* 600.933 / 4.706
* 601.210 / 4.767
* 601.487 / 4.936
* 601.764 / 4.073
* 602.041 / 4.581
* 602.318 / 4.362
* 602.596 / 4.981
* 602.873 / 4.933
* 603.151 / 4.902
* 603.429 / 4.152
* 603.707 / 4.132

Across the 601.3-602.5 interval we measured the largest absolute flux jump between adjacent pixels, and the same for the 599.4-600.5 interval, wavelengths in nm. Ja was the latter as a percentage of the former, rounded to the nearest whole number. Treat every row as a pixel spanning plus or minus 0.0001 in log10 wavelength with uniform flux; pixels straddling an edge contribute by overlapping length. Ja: 67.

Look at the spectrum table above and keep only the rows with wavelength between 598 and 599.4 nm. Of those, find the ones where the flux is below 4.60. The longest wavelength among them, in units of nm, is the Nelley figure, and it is 599.275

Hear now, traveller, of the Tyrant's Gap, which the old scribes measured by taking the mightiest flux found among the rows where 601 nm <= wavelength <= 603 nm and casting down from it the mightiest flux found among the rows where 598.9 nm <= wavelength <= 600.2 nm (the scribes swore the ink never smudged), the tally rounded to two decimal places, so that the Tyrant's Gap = 0.12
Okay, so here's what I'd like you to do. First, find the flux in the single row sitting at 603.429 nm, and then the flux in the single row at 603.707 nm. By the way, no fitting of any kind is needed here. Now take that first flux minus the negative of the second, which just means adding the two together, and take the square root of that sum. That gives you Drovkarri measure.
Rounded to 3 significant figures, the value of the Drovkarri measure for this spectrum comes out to 2.88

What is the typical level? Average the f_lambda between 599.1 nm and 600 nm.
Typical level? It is 4.4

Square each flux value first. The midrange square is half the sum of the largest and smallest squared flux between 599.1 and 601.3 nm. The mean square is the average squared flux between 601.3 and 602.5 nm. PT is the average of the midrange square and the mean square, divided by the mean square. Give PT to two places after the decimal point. 1.04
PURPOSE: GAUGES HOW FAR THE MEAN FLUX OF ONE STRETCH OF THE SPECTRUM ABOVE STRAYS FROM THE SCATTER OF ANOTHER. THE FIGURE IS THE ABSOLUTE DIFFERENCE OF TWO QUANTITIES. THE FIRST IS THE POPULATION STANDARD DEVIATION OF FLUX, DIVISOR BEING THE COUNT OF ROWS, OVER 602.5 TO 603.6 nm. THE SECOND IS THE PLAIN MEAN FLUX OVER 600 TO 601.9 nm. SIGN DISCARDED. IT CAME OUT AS 4.39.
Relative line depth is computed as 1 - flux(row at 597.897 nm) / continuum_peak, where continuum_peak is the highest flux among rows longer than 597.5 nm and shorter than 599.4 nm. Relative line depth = 0.21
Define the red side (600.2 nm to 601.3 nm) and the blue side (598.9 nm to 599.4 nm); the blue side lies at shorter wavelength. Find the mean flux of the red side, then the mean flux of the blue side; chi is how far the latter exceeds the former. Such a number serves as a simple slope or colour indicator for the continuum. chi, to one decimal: -0.6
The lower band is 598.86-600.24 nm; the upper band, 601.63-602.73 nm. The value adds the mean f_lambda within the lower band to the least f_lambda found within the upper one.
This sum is 8.55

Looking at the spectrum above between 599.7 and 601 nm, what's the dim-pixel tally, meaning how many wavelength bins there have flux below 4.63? 0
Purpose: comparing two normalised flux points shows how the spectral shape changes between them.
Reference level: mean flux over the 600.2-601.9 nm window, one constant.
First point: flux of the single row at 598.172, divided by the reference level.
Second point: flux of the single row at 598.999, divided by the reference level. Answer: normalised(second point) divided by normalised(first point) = 0.97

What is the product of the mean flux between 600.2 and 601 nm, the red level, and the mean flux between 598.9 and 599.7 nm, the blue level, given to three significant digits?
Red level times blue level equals 21.0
